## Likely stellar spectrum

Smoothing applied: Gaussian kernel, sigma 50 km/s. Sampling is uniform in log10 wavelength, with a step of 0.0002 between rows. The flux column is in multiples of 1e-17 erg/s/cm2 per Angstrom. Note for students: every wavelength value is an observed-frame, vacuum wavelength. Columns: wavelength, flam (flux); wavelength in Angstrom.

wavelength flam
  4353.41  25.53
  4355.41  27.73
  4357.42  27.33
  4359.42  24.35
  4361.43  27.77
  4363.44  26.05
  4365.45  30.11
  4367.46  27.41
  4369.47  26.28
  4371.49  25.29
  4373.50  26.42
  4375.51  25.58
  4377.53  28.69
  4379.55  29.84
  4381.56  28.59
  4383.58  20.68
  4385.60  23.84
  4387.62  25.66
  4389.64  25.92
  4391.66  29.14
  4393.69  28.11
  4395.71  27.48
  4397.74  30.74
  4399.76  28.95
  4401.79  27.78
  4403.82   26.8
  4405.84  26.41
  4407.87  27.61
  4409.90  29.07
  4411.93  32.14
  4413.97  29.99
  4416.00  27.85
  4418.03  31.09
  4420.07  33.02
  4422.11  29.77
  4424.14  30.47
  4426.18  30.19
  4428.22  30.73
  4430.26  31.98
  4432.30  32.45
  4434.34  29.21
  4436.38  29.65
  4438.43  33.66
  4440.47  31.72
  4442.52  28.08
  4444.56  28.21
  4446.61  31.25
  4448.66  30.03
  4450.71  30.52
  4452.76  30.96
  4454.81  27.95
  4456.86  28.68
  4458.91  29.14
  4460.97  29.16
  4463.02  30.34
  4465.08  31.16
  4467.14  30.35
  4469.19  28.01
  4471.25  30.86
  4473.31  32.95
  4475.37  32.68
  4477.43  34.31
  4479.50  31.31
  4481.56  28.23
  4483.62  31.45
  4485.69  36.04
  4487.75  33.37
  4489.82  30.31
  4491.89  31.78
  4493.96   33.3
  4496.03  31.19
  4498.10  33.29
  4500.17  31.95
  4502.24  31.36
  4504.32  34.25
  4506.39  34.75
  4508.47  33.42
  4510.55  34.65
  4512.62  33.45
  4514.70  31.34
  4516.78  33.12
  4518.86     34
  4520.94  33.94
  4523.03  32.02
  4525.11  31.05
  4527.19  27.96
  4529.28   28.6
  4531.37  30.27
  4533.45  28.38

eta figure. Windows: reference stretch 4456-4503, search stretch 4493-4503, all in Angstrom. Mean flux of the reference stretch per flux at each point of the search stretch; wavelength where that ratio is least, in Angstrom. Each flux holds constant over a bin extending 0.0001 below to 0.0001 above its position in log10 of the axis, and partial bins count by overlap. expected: 4493.96 Angstrom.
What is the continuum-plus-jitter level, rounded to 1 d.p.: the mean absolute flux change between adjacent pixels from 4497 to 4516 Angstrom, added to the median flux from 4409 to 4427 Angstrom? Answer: 31.6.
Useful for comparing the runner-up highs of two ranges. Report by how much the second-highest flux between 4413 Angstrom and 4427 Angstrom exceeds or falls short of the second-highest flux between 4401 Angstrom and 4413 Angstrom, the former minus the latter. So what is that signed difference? 2.0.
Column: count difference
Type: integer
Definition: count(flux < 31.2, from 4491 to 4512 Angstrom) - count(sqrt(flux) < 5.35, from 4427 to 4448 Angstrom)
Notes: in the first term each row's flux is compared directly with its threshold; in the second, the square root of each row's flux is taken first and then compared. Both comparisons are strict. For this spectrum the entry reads -1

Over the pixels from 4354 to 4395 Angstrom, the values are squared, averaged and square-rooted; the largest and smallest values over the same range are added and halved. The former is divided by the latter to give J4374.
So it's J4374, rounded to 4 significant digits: 1.056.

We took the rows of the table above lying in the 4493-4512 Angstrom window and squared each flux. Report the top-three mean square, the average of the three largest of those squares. 1194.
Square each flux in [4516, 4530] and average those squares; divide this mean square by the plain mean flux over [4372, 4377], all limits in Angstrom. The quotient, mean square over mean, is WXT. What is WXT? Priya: 38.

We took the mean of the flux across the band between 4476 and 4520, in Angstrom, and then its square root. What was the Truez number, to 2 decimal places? 5.72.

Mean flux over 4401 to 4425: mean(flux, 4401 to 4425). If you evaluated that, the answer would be 29.3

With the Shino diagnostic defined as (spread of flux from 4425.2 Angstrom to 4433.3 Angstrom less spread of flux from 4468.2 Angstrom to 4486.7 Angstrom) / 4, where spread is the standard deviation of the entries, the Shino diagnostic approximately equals -0.39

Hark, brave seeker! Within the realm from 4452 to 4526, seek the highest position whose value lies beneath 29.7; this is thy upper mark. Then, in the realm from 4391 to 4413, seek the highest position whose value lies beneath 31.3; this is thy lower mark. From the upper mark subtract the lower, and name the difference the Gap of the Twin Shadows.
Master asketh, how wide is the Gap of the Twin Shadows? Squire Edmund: 71.7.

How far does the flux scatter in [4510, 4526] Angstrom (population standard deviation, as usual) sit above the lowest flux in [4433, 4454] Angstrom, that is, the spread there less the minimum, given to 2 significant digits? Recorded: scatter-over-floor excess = -27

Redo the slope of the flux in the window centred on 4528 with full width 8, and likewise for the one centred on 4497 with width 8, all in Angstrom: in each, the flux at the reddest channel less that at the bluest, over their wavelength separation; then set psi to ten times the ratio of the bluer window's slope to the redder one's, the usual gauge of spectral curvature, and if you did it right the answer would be 17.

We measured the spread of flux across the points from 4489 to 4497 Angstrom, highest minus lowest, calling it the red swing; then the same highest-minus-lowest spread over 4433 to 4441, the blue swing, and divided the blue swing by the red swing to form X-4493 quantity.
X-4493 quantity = 1.5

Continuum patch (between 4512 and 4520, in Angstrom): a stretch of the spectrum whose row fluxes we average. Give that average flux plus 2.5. 35.5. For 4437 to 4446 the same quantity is 32.9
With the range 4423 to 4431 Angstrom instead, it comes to 33.3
